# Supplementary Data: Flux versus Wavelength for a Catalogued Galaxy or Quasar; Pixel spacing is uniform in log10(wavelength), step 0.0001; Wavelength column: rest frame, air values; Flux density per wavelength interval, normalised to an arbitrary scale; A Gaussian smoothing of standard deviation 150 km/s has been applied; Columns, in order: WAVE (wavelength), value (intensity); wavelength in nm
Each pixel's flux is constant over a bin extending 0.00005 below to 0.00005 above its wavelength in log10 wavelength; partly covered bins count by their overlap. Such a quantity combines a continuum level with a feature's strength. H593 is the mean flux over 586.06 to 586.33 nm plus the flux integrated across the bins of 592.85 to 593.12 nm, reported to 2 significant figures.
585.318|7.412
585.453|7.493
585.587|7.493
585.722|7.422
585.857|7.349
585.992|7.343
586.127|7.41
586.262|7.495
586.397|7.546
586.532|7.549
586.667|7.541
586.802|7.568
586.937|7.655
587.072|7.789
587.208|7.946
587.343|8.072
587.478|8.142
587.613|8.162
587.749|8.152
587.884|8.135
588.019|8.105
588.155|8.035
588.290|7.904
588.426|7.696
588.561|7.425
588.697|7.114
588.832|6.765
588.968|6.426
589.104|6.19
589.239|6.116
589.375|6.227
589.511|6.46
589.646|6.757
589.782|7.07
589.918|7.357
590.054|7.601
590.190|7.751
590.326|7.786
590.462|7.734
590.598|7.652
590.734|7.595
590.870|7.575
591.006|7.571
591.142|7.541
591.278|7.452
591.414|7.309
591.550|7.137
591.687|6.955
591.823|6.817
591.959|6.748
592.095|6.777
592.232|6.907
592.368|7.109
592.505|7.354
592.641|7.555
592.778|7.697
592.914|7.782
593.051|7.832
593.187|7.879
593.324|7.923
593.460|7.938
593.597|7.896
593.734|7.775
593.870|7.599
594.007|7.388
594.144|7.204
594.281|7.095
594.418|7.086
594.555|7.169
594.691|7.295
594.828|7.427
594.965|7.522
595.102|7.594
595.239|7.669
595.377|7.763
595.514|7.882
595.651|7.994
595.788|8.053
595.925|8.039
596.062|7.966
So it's 9.6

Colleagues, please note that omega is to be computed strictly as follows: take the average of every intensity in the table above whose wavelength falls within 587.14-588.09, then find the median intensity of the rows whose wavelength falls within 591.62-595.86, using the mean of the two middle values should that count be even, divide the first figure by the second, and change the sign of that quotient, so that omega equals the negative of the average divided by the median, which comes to -1.07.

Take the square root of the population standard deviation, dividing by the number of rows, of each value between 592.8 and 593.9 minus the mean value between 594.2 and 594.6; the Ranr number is 0.32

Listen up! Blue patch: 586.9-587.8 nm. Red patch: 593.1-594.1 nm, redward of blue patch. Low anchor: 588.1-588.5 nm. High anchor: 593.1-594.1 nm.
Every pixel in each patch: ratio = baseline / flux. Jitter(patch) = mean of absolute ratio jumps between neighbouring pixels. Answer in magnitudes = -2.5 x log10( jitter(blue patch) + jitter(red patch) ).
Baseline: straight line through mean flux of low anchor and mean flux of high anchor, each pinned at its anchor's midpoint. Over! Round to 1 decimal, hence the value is 4.0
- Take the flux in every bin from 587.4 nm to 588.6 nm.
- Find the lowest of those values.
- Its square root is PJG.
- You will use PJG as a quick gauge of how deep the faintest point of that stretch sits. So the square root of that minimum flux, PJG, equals 2.72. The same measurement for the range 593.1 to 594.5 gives 2.66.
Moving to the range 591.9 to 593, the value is 2.60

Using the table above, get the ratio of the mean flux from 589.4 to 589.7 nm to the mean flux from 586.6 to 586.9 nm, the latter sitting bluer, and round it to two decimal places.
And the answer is 0.87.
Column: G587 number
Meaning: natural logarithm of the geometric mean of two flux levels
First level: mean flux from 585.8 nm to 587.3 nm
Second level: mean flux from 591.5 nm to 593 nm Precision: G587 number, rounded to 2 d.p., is 2.00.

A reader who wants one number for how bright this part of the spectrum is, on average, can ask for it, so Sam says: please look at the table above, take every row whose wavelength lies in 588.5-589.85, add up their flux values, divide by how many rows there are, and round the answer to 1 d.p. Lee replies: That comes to 6.7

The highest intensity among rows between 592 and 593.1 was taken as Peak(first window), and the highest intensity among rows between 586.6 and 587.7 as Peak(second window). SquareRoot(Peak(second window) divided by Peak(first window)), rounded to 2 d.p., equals 1.02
